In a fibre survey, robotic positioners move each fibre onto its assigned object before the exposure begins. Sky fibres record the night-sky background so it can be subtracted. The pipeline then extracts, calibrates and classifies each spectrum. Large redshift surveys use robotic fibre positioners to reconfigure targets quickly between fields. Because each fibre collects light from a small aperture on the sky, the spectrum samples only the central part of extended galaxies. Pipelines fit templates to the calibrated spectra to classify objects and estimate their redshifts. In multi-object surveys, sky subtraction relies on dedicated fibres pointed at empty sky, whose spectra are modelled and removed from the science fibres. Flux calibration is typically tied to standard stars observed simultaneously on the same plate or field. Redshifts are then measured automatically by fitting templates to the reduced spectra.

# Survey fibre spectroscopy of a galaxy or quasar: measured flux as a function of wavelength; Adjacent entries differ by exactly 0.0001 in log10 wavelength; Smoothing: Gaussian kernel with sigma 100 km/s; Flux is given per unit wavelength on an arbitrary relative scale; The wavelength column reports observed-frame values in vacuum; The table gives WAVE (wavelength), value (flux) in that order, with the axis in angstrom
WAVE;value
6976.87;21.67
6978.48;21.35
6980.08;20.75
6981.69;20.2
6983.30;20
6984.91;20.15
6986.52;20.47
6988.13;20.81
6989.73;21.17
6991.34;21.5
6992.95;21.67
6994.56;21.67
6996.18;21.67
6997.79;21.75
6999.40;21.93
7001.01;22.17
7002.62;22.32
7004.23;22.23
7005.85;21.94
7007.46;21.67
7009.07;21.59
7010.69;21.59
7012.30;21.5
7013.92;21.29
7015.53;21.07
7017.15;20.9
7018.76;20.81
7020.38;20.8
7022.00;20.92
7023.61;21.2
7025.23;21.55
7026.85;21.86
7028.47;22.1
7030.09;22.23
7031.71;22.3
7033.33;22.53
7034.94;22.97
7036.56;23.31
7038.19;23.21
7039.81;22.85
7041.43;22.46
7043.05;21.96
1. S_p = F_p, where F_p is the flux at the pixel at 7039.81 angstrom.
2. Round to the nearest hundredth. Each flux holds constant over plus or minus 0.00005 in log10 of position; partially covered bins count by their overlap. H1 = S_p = 22.85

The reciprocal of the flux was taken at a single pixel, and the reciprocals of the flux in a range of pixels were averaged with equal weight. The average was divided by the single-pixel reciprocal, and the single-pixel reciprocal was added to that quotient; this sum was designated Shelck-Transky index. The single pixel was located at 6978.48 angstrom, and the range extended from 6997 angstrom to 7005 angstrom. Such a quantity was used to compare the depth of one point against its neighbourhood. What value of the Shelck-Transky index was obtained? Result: 1.01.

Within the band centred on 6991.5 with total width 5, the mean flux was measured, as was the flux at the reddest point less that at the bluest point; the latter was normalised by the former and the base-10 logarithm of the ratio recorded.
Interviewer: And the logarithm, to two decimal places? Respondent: -1.63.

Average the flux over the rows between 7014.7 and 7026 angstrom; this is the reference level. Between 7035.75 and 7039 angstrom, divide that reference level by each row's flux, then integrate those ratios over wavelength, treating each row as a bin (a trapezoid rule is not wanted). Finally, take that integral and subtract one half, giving 2.43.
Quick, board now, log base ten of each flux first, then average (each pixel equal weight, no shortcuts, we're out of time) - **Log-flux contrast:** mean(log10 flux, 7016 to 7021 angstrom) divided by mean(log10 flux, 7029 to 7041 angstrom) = 0.97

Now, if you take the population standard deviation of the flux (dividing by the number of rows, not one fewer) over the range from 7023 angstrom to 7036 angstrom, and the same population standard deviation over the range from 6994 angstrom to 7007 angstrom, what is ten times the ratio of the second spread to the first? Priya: 5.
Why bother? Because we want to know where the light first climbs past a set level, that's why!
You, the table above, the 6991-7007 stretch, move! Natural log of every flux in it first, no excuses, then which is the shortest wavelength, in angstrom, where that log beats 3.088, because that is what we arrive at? 7001.01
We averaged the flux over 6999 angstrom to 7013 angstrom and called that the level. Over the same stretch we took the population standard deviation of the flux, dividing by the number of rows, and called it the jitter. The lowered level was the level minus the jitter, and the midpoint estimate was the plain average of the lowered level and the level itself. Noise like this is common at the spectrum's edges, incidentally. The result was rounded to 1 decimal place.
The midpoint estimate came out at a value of 21.7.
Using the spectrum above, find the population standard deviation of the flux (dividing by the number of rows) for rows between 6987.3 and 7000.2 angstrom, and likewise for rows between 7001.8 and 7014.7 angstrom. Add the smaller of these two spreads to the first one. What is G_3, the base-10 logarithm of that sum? -0.17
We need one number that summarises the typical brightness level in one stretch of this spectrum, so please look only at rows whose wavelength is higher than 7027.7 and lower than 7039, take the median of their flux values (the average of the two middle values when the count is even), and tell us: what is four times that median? 90.1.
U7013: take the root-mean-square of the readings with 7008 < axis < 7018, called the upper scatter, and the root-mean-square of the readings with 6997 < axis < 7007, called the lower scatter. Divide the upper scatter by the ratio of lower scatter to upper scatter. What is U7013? 20.6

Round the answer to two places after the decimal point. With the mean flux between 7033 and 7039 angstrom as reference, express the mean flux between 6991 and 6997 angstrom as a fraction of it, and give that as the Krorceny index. 0.94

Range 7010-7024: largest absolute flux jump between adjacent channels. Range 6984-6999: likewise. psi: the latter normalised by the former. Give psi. 1.29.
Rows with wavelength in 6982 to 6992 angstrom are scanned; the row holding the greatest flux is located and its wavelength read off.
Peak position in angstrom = 6991.34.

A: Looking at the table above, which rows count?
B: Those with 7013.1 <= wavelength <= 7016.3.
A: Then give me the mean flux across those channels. 21.2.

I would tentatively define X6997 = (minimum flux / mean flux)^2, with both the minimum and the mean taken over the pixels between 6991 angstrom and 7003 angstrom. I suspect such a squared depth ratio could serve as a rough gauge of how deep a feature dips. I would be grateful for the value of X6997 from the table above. 0.970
